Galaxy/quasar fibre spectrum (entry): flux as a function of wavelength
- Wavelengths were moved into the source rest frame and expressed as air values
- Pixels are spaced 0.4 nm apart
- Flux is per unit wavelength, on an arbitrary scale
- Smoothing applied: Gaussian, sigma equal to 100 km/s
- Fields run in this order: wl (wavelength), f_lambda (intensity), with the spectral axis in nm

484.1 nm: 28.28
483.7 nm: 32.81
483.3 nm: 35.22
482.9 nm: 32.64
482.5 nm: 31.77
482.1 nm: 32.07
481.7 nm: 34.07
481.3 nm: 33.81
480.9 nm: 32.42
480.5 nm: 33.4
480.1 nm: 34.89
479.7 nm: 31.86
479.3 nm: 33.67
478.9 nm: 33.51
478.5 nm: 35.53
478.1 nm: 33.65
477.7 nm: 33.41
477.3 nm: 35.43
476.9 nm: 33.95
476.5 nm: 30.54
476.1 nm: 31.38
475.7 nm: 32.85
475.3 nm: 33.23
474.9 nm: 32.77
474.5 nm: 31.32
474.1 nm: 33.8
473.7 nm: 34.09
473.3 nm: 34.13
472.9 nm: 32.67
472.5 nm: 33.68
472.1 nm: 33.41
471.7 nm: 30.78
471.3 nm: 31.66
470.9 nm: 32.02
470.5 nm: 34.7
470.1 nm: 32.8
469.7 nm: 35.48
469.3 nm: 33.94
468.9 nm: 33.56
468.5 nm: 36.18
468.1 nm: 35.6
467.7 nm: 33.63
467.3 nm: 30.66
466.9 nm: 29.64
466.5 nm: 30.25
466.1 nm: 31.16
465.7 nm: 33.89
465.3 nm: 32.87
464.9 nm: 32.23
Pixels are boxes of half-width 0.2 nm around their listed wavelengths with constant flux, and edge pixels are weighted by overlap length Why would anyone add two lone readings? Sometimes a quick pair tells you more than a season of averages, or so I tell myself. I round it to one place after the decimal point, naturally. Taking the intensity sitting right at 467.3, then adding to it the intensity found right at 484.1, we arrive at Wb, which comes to 58.9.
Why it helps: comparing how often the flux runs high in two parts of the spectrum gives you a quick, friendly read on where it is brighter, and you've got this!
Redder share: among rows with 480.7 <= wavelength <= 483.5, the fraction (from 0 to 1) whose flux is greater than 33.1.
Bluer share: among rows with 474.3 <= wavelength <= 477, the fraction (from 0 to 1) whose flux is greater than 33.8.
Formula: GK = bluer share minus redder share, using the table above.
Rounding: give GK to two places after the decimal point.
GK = -0.29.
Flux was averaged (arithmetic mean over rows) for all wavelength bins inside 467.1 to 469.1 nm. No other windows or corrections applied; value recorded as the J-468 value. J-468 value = 33.9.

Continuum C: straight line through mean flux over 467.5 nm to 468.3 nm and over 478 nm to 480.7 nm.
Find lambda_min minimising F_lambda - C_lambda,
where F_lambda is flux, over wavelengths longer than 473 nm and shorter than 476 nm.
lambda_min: 474.5 nm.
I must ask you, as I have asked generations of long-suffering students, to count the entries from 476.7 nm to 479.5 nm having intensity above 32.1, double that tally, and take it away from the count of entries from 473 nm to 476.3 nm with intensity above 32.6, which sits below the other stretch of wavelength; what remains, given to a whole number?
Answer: -8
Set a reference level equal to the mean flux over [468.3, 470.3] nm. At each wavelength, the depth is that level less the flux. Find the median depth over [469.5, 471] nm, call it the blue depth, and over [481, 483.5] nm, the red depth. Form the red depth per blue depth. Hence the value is 1.8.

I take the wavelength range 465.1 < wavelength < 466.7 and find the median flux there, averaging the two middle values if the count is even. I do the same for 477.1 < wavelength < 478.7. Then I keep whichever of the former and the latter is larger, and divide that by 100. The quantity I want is 0.345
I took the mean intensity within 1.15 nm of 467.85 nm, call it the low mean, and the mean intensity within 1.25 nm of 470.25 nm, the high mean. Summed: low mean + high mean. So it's 66.6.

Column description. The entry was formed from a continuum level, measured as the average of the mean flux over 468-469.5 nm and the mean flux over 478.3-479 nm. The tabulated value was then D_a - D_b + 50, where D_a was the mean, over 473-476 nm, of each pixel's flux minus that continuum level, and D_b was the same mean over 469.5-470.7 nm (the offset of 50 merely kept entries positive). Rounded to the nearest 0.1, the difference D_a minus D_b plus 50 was 48.8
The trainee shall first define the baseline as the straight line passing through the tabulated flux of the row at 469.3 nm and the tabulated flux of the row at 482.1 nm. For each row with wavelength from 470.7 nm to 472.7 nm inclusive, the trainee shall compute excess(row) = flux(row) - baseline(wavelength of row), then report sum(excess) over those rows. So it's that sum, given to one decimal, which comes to -6.4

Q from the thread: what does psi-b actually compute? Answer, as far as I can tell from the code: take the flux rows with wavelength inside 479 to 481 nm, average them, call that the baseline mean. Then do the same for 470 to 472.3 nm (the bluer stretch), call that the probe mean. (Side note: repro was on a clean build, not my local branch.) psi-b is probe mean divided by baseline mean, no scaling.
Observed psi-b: 0.98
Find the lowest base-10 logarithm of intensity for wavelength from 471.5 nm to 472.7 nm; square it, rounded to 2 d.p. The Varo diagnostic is 2.21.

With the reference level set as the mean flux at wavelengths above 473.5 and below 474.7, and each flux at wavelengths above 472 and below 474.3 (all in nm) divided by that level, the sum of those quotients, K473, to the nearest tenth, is 6.1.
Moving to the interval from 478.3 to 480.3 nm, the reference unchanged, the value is 5.1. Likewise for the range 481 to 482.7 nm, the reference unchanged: 4.0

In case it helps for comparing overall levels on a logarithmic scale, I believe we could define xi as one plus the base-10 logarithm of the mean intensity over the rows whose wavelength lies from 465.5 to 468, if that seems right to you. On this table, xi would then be 2.50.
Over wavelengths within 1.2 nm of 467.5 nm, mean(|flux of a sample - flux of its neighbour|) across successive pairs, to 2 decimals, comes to 1.43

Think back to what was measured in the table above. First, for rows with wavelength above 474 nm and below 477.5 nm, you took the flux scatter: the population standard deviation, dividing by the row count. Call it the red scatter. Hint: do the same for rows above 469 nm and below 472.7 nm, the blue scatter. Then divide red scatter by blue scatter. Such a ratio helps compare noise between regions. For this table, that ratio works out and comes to 1.0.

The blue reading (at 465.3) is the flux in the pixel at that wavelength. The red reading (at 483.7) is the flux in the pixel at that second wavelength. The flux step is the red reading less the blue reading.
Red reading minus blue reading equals -0.1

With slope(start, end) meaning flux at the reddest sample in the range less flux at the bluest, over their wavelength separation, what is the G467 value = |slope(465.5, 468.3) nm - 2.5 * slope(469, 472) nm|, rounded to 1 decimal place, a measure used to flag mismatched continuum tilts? 4.0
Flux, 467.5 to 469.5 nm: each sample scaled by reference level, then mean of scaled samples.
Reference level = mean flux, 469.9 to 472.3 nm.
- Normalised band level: 1.06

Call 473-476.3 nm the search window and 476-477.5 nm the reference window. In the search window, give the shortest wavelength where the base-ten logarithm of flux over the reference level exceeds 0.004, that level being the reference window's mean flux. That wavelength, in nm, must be 473.3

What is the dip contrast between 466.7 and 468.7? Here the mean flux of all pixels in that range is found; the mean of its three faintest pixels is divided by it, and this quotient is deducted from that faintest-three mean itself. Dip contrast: 30.4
